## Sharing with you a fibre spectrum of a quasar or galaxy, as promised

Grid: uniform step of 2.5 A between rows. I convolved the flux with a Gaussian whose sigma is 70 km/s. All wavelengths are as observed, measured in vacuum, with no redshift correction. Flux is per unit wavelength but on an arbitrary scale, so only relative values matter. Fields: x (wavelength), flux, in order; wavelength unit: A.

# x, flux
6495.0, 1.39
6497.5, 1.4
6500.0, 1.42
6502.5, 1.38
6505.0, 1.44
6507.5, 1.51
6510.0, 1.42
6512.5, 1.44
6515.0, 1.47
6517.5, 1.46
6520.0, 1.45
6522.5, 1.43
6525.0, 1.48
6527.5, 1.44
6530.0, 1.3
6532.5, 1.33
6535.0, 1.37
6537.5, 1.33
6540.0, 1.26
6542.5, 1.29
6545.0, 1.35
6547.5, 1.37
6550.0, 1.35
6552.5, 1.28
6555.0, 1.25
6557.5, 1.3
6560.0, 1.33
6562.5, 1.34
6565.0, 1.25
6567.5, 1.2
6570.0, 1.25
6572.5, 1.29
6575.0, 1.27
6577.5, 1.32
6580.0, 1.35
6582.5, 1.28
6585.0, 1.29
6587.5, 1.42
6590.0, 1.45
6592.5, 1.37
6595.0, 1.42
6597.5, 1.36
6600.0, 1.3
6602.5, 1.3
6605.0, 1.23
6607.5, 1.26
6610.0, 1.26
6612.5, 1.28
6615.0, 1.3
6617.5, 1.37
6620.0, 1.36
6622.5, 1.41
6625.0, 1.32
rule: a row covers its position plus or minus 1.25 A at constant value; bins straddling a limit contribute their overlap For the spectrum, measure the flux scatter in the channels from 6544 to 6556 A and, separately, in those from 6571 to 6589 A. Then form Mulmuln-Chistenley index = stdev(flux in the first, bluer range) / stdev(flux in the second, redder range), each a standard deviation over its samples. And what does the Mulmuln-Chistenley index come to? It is 1.0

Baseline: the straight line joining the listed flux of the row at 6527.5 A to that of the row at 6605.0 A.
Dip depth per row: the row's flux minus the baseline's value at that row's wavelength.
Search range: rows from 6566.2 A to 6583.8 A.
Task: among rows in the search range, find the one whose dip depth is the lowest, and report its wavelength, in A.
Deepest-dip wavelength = 6567.5 A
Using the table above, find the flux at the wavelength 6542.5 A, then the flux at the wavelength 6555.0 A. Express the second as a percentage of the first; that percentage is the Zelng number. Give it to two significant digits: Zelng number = 97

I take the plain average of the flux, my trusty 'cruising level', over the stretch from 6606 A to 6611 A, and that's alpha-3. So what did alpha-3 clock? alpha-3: 1.26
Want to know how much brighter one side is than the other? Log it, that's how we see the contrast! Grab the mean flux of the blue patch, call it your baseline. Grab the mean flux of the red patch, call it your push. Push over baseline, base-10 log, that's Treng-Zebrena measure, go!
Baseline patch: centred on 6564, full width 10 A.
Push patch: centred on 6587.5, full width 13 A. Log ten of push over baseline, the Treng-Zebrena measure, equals 0.03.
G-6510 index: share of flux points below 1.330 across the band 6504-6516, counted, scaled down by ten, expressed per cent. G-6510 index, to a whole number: 0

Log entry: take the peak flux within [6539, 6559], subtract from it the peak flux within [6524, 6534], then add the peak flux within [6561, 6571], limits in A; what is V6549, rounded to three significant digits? 1.23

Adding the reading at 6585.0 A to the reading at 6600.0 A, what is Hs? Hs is 2.59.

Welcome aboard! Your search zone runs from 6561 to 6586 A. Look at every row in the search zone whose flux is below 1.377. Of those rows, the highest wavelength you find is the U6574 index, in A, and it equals 6585.0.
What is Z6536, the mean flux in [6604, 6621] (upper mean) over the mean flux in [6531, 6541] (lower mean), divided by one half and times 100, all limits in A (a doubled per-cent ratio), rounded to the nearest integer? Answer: 196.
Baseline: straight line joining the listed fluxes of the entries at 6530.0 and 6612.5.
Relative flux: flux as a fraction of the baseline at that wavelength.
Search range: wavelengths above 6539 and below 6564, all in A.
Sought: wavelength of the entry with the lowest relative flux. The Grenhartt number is 6555.0 A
